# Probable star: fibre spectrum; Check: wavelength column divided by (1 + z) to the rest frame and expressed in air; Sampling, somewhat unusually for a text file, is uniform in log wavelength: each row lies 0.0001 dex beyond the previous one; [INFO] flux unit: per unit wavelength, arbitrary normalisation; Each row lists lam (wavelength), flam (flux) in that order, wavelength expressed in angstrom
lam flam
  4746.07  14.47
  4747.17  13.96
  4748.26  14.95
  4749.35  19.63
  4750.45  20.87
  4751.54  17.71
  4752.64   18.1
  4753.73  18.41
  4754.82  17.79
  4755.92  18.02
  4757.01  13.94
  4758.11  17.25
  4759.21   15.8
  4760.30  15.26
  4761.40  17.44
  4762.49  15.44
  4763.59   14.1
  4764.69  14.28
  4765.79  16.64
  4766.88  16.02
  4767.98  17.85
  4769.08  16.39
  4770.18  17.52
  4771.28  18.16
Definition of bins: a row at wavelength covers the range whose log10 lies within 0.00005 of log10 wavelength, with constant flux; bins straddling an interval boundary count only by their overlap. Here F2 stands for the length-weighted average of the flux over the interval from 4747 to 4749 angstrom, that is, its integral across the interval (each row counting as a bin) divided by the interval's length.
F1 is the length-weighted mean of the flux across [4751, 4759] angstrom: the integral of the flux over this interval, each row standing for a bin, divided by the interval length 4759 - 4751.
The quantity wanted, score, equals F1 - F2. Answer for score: 2.14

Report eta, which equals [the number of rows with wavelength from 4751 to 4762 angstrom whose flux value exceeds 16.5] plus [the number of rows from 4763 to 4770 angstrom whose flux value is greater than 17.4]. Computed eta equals 8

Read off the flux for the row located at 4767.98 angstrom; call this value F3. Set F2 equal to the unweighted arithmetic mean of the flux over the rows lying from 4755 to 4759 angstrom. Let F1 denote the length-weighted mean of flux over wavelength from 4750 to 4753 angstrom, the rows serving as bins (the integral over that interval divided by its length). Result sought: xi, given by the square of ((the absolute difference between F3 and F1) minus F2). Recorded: 237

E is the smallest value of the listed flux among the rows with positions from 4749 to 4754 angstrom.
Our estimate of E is 17.71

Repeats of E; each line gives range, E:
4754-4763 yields 13.94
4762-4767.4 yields 14.1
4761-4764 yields 14.1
